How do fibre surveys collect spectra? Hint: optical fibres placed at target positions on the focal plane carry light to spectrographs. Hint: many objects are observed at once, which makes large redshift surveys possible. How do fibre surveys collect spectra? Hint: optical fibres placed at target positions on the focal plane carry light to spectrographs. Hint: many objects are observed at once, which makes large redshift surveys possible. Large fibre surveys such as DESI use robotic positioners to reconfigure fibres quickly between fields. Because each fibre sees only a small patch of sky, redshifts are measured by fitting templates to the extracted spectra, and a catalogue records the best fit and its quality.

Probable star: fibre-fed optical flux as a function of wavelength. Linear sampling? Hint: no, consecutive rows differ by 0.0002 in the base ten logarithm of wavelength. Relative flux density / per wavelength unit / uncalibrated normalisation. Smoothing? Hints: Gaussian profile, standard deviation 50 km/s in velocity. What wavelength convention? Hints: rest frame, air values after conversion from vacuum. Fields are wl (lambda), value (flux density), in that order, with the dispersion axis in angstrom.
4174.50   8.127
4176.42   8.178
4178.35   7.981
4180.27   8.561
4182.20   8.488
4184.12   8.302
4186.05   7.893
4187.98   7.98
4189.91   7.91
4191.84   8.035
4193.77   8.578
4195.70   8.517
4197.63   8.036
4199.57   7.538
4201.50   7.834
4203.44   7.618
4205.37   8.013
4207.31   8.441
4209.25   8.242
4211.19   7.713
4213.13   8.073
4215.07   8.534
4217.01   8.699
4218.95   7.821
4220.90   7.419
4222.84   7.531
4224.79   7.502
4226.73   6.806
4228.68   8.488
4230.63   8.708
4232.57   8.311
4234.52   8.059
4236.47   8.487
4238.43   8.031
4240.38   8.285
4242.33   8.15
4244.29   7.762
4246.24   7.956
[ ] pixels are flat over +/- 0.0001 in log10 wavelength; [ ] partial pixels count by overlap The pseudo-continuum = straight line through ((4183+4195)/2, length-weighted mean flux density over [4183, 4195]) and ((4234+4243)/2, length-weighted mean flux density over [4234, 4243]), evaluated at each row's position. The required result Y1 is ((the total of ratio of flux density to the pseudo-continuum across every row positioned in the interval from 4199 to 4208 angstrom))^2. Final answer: 23.4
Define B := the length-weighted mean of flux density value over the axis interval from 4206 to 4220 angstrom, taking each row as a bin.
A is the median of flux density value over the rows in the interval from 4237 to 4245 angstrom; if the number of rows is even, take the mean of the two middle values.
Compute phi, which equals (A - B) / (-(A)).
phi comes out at 0.014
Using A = 8.1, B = 8.20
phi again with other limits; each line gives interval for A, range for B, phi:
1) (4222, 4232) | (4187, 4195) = 0.081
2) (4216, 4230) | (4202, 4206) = 0.036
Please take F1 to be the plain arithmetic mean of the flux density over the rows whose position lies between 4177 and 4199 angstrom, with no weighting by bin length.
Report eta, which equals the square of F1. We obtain 67.4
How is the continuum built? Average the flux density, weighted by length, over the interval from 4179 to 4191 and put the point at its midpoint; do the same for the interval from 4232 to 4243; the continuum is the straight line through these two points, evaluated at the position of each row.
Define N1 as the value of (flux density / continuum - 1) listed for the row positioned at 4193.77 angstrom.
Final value 0.05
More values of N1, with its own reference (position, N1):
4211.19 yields -0.06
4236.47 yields 0.03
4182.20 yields 0.04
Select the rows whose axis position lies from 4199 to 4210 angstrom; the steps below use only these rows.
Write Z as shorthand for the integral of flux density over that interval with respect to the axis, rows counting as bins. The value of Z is 88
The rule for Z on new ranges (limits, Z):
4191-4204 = 104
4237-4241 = 33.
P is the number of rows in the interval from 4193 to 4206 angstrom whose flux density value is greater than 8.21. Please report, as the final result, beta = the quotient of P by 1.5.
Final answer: 1.3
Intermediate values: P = 2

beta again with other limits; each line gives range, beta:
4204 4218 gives 2.7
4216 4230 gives 1.3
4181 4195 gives 2.0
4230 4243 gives 2.7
